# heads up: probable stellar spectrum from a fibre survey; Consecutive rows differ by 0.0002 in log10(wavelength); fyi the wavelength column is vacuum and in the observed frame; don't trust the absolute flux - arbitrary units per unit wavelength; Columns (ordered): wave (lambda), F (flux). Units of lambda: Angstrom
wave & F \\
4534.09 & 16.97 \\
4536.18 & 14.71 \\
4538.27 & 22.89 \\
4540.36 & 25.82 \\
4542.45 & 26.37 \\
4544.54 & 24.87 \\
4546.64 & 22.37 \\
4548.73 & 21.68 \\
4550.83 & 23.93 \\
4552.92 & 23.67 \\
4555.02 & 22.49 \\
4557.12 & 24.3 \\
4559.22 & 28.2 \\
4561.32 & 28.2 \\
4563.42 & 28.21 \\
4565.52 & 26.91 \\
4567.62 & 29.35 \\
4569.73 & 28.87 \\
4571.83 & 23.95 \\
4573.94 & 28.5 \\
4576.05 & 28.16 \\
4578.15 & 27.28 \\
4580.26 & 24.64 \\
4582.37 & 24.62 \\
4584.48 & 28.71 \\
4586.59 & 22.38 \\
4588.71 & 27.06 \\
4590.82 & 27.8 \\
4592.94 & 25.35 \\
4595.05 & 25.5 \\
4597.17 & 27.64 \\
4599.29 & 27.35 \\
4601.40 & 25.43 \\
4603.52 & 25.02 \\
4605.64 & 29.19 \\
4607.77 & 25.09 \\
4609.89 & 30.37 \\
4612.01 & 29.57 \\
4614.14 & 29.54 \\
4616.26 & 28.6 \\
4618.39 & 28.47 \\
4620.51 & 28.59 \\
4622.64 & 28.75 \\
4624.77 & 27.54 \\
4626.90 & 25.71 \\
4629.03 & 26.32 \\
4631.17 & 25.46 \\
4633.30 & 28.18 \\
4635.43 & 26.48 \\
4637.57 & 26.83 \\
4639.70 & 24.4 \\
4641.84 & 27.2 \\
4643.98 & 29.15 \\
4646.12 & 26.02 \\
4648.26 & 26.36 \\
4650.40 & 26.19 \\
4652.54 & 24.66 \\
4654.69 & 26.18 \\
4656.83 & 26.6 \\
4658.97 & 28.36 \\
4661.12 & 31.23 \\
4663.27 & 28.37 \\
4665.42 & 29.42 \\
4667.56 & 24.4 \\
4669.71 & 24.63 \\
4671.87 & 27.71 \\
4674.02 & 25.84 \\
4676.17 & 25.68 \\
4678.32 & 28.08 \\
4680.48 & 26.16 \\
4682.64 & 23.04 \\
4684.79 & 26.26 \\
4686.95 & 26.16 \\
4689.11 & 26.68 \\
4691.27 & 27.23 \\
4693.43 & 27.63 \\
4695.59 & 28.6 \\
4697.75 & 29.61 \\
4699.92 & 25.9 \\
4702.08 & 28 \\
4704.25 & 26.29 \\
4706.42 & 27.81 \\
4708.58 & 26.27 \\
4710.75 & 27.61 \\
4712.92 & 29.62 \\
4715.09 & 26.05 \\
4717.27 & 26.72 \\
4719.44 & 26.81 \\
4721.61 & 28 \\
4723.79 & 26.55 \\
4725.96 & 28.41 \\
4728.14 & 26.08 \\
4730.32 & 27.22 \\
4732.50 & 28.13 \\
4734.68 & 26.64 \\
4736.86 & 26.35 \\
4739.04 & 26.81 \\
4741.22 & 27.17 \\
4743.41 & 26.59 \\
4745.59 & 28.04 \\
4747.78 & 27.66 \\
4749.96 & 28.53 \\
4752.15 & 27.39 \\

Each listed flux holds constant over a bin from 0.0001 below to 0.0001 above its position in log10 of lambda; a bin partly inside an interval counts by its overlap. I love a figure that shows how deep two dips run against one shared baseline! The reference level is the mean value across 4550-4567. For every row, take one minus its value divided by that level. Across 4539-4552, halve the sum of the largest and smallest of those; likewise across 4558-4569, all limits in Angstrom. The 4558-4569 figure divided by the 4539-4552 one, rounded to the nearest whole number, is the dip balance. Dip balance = -1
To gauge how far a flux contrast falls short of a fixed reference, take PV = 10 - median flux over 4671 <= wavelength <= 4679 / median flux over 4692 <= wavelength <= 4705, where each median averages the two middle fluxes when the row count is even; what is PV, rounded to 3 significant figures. 9.04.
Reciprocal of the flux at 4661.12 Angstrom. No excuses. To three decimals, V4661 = 0.032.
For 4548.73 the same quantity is 0.046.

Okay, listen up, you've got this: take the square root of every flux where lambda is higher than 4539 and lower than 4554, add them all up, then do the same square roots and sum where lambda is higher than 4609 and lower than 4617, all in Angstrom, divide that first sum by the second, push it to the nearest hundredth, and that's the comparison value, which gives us 1.58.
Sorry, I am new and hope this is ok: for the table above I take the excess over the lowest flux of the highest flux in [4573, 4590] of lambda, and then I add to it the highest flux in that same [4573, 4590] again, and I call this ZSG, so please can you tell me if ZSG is 35.0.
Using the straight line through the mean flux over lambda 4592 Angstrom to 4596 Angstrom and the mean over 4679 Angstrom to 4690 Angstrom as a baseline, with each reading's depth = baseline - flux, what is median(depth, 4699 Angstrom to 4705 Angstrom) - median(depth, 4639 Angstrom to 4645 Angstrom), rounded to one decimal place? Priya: 1.1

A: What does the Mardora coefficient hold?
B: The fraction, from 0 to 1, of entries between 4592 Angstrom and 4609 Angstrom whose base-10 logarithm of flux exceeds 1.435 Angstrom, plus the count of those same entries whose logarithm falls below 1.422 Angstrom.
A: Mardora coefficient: 5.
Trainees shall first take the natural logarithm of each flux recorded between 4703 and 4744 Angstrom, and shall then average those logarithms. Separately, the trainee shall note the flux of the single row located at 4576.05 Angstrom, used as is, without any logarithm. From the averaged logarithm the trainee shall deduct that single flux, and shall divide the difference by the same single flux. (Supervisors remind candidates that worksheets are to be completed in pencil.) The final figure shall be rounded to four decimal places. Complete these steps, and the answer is -0.8828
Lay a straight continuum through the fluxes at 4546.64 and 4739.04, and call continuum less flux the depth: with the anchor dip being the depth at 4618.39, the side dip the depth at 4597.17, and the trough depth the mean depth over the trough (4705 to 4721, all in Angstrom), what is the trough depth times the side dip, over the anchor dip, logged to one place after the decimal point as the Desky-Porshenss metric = -1.0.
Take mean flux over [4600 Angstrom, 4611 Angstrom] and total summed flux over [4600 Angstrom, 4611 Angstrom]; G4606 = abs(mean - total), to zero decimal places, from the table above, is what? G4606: 108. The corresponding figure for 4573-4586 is 135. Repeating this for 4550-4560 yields 98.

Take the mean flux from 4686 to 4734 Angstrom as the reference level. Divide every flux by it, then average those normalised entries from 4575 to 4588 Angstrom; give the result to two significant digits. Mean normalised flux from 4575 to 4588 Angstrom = 0.95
